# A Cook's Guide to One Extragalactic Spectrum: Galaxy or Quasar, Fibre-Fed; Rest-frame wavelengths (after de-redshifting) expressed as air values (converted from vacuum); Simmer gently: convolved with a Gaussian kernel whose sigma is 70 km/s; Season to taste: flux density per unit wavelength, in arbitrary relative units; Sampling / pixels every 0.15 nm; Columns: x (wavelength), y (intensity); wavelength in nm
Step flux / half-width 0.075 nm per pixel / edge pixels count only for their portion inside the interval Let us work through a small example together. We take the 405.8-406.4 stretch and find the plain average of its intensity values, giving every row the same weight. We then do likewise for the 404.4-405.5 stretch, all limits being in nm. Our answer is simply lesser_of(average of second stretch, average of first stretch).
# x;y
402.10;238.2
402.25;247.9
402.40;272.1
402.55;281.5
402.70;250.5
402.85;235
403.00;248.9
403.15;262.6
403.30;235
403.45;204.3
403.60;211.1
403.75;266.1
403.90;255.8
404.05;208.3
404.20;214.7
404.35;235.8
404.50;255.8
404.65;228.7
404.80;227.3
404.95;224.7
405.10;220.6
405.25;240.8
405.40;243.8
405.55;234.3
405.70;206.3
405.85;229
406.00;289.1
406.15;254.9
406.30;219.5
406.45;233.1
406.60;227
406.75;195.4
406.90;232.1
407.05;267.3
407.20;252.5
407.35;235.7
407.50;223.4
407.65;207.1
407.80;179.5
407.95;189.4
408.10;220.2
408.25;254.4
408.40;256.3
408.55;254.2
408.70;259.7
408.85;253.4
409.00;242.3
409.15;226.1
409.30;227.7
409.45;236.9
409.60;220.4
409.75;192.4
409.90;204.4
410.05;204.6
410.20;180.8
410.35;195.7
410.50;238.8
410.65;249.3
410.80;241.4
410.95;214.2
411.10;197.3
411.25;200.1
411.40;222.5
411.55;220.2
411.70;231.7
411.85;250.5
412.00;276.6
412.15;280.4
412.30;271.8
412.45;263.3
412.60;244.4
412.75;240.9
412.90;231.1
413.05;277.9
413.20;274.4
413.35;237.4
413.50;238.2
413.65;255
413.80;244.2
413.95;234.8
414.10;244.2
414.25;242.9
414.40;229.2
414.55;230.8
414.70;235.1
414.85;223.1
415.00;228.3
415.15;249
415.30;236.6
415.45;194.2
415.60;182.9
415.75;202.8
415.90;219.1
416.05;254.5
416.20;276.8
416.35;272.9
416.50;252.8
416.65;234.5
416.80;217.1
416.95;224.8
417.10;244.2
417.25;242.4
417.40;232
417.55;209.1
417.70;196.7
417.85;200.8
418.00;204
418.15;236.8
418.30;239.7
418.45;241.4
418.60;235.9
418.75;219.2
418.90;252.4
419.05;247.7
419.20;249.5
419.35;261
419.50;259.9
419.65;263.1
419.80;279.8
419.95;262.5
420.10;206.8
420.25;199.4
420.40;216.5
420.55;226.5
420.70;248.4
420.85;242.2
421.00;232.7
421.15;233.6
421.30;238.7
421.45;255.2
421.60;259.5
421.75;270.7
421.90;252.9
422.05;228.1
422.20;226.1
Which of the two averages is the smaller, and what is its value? 235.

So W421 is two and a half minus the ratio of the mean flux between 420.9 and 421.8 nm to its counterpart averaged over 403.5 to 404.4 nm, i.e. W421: 1.43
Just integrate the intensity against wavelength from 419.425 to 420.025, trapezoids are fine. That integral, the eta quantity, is 160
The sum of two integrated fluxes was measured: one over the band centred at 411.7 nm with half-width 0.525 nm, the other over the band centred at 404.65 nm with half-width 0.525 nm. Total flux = 493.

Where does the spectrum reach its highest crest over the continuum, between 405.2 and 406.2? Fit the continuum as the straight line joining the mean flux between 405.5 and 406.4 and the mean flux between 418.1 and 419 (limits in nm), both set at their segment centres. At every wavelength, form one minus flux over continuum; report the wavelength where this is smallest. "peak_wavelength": 406.00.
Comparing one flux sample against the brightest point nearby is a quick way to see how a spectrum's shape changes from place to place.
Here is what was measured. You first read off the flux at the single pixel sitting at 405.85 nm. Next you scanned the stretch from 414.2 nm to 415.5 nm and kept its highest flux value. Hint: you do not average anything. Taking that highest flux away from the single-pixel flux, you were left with -20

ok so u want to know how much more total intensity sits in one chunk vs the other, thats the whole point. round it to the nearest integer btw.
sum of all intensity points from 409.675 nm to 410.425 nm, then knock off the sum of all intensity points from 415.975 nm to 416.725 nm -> -314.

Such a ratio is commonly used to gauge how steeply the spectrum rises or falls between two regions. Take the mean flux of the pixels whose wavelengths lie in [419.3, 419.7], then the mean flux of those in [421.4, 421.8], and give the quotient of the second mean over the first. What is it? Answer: 1.00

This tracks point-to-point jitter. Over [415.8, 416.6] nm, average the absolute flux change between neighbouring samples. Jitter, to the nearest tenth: 20.4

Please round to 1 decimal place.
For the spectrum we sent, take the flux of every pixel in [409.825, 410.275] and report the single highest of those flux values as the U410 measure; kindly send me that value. 204.6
